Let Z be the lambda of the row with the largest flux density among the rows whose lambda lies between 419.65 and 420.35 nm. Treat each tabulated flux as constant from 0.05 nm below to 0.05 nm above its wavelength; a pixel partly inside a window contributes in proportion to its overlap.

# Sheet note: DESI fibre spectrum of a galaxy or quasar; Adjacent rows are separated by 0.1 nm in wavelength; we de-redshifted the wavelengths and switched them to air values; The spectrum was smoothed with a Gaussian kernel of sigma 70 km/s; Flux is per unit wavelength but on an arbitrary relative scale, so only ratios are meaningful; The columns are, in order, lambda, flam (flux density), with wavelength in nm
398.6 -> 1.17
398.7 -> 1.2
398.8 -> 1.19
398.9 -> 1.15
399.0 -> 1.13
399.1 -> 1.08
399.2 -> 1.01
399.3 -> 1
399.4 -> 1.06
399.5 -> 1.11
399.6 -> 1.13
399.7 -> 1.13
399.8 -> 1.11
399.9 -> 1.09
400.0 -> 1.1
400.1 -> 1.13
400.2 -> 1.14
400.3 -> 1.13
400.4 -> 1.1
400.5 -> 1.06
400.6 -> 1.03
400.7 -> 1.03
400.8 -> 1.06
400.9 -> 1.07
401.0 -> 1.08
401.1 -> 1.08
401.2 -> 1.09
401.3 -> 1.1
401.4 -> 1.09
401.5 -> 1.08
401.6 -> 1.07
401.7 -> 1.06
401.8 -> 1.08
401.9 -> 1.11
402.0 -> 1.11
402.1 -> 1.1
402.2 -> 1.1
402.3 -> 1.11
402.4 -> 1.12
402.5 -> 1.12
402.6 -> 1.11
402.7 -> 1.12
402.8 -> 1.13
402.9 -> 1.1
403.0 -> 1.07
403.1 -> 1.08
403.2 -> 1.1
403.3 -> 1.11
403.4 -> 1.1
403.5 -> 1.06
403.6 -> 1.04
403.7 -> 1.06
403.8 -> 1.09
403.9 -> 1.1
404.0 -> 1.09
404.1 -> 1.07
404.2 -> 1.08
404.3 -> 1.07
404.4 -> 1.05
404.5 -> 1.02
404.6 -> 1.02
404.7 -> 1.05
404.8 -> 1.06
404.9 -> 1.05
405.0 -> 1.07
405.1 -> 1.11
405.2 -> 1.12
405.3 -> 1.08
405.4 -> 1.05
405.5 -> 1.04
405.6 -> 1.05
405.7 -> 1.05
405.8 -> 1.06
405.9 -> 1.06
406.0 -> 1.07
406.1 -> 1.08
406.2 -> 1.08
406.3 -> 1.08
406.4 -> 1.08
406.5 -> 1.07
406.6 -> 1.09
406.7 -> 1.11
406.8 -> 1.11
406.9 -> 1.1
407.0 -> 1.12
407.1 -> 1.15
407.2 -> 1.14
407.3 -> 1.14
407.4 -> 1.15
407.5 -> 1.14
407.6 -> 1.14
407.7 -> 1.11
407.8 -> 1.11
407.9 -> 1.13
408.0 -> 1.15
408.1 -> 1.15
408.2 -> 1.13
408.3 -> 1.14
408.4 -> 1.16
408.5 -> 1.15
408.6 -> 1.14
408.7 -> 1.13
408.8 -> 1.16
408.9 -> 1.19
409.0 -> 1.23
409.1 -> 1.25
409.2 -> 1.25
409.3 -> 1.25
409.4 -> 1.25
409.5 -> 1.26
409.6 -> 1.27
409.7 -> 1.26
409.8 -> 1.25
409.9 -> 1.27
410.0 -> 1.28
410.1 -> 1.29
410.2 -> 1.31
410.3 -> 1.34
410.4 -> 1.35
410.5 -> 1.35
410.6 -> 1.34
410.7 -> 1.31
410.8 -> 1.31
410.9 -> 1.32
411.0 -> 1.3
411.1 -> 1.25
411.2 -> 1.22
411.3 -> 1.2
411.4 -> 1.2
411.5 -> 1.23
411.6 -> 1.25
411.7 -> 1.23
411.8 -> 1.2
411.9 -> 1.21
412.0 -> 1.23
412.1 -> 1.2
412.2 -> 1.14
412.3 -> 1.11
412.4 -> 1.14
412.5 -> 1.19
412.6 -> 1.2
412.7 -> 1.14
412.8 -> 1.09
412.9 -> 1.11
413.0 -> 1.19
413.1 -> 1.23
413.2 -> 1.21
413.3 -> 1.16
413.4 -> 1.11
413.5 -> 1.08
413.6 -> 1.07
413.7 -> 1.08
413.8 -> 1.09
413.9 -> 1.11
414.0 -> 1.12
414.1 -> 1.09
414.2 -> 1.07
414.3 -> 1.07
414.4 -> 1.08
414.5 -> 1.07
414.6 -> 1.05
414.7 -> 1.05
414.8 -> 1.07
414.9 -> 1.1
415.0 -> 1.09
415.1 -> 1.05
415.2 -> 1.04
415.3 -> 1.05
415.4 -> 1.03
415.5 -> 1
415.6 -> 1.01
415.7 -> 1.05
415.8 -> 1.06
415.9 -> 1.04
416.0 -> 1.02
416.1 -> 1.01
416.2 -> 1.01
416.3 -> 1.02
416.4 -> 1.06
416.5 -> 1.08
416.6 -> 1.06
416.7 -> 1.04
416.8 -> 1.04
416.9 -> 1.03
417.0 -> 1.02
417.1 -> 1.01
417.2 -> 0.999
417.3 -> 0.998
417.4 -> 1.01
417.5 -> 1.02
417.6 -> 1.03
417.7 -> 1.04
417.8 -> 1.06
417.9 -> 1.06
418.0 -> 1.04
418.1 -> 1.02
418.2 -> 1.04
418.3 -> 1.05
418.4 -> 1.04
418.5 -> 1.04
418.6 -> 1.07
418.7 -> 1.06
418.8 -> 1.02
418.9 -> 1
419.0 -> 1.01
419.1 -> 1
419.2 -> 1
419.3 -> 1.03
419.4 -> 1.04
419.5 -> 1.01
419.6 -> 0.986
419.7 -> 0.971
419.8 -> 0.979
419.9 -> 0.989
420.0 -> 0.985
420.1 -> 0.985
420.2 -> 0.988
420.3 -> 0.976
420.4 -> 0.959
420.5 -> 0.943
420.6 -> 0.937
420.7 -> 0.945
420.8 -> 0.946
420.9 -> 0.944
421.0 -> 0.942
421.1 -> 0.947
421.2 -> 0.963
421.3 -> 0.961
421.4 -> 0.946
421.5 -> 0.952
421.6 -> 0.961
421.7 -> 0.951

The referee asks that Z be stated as 419.9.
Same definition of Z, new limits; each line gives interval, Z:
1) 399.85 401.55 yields 400.2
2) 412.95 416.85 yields 413.1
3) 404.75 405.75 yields 405.2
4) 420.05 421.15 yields 420.2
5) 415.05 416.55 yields 416.5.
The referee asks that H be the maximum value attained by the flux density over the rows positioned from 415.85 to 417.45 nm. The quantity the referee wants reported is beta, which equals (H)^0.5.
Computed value 1.039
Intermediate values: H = 1.08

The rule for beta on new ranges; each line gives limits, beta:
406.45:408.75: 1.077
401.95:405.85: 1.063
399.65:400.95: 1.068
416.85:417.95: 1.030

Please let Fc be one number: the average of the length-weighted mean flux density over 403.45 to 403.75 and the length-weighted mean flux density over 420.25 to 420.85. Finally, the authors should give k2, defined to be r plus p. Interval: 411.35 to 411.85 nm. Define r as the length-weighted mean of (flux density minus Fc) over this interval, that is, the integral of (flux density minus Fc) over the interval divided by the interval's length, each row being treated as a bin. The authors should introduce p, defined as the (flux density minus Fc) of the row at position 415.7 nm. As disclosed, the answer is 0.27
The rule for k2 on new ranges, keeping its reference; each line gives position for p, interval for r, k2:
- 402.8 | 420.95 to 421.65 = 0.08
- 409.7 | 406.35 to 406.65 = 0.34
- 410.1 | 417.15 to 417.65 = 0.30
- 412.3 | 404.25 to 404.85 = 0.15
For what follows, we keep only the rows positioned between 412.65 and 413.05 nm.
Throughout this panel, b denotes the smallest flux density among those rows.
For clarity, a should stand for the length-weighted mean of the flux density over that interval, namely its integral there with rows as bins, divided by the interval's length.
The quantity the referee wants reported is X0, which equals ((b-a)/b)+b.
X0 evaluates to 1.05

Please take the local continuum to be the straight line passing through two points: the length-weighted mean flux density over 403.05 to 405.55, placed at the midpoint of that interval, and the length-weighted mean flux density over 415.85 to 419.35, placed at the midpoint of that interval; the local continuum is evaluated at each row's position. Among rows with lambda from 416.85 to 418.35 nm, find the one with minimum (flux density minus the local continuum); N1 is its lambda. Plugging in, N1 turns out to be 417.3 nm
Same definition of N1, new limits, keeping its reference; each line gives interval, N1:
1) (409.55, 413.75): 413.6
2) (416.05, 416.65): 416.1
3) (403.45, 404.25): 403.6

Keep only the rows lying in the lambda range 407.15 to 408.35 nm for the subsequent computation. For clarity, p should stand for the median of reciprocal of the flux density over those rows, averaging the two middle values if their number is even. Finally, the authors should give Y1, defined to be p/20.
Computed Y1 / 0.0439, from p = 0.88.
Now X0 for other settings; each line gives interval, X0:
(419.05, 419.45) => 0.98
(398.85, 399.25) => 0.93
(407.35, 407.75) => 1.09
